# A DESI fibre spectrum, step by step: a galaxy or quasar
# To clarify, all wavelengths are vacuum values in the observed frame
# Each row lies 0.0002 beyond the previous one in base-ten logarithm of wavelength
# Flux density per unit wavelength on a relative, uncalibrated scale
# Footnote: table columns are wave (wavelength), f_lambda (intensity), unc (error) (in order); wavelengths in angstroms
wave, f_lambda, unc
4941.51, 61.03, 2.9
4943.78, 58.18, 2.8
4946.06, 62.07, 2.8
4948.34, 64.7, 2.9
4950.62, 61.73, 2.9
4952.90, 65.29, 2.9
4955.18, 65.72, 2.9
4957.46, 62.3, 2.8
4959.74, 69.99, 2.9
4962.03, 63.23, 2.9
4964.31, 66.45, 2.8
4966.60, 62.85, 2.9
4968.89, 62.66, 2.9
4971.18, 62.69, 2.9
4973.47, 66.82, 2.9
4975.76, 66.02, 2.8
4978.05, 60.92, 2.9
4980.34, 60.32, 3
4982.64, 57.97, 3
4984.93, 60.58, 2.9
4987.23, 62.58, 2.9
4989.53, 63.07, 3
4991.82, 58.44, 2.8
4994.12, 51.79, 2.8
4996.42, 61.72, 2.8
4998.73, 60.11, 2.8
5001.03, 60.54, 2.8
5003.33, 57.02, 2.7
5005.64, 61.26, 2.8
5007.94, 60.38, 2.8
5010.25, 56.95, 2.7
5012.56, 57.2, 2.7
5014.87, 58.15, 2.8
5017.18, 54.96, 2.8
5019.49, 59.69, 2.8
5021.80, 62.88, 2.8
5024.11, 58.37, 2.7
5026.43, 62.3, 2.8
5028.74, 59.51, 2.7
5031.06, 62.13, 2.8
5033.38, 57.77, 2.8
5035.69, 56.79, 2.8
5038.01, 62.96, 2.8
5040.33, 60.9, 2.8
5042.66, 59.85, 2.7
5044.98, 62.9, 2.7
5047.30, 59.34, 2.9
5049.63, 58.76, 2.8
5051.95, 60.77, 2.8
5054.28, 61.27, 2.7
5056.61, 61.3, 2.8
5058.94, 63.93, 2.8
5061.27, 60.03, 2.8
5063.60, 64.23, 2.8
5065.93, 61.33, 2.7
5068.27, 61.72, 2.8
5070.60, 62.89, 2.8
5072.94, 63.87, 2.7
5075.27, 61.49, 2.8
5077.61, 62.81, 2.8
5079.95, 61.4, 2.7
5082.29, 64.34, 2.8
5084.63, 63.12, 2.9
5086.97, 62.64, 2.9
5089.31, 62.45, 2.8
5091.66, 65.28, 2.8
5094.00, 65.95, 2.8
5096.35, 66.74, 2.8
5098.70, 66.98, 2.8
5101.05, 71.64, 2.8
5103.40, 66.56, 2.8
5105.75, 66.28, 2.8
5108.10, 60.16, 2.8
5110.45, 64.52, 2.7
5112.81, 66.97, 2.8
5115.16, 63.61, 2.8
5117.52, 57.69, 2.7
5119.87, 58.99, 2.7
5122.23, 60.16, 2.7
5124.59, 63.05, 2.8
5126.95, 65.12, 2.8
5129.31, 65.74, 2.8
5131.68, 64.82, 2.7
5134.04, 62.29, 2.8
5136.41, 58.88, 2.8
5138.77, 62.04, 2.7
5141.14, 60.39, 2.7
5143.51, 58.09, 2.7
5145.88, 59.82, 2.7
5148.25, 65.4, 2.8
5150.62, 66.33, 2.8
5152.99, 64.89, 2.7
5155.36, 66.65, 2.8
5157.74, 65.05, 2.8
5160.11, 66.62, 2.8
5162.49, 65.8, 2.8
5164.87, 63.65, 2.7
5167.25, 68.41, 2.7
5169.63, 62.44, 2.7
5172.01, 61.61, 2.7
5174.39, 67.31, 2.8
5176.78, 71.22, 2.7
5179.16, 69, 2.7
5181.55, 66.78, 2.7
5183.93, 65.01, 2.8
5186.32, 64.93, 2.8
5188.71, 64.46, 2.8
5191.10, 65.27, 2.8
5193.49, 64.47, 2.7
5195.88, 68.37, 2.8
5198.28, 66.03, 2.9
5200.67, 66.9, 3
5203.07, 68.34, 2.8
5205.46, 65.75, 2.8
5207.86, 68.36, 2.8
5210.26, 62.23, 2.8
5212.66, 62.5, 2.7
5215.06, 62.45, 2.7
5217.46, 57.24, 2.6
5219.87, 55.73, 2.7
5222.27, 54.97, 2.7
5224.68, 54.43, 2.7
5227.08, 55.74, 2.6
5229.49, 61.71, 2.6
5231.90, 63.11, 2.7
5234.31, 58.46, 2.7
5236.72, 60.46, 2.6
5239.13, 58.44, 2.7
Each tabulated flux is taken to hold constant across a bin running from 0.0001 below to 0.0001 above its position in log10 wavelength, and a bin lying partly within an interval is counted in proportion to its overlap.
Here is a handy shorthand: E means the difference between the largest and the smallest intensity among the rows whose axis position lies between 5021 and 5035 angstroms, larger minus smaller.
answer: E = 5.1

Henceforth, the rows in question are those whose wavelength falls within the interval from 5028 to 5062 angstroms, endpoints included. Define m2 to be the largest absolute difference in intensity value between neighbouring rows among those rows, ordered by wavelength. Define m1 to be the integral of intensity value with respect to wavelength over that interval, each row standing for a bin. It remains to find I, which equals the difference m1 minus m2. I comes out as 2053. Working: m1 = 2059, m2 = 6.2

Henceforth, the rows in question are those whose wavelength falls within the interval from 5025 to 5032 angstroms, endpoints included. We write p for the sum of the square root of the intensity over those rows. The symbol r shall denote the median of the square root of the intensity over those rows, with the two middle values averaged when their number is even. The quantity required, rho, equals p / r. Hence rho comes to 2.980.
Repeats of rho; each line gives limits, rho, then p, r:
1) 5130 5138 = 2.992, 23.6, 7.89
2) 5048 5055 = 2.987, 23.3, 7.80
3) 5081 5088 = 3.006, 23.9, 7.94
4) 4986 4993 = 2.970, 23.5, 7.91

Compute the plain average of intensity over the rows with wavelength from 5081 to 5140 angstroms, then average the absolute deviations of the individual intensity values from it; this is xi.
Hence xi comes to 2.5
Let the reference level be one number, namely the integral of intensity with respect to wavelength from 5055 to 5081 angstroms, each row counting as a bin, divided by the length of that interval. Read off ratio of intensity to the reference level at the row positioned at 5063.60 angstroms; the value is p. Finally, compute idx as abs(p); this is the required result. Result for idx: 1.03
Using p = 1.03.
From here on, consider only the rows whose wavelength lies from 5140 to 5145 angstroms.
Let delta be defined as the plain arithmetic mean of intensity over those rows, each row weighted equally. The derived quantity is 59.2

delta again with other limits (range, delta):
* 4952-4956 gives 65.5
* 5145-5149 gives 62.6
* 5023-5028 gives 60.3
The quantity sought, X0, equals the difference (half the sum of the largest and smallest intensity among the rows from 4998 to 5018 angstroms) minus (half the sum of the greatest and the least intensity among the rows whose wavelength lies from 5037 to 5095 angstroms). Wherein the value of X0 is -4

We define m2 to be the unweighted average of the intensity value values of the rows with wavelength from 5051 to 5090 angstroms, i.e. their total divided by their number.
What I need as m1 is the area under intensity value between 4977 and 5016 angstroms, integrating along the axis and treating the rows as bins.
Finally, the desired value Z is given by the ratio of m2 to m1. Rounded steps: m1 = 2314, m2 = 62.3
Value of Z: 0.0269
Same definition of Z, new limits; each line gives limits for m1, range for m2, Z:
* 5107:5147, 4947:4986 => 0.0257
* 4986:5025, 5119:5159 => 0.0272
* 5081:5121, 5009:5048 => 0.0231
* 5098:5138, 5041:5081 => 0.0242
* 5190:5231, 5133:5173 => 0.0248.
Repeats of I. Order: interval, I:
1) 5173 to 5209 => 2400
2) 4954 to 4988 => 2149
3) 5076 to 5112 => 2323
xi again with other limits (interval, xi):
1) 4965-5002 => 2.4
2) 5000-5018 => 1.8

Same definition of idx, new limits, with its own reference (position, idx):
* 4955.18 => 1.06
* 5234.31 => 0.94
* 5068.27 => 0.99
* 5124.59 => 1.01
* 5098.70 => 1.08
